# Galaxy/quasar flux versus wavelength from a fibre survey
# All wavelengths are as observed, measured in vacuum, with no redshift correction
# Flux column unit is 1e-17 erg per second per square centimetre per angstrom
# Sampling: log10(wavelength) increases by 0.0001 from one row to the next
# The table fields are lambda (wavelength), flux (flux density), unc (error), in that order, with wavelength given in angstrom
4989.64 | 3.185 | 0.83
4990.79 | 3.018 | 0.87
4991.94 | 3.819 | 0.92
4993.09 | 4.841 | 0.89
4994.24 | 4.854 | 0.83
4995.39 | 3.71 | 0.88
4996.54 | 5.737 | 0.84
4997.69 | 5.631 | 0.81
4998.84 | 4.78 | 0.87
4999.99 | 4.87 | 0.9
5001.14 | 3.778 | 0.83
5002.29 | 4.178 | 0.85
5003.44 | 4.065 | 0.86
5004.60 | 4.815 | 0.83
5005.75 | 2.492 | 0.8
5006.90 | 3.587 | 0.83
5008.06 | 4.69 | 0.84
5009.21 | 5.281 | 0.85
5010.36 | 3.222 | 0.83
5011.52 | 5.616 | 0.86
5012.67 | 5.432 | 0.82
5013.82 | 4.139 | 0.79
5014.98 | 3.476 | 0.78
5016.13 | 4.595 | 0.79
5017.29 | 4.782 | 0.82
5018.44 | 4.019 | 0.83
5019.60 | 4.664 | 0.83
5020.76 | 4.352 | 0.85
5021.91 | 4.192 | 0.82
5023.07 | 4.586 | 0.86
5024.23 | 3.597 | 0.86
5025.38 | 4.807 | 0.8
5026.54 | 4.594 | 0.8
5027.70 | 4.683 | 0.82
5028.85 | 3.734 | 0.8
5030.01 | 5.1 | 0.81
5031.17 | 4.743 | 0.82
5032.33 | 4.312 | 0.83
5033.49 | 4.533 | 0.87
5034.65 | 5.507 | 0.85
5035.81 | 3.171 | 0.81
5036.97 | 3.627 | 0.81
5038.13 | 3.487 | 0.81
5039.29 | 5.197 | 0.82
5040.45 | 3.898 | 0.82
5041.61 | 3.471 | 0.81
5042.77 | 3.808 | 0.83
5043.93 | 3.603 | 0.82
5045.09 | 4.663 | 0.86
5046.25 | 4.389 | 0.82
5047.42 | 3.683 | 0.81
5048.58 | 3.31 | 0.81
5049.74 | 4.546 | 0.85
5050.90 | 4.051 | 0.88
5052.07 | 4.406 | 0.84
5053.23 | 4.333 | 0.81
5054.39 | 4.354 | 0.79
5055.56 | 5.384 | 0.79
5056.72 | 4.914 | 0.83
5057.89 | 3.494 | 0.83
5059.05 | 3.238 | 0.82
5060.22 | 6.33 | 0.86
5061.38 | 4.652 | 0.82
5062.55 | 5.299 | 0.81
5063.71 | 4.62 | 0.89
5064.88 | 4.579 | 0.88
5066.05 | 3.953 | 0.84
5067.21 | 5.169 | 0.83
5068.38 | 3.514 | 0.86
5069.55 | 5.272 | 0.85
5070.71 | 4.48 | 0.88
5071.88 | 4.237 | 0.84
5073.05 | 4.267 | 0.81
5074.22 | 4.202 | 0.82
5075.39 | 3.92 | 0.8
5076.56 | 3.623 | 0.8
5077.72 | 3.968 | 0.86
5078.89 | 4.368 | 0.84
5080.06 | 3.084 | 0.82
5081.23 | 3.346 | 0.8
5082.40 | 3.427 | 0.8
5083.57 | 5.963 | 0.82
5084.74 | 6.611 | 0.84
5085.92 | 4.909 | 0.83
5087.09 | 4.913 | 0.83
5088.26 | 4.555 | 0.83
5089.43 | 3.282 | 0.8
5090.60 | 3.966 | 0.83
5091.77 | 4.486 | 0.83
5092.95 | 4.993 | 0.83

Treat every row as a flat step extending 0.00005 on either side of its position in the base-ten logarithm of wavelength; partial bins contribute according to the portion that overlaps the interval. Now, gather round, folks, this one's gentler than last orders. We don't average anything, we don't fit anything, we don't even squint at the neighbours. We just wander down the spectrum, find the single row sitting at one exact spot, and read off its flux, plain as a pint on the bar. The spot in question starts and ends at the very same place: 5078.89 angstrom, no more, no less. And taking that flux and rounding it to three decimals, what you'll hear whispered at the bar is 4.368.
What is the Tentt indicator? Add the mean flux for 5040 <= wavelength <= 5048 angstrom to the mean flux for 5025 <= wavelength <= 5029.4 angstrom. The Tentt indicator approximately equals 8.4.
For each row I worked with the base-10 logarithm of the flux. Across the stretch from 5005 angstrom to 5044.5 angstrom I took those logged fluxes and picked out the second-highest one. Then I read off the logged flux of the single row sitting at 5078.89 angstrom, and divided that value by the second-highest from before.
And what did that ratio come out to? 0.86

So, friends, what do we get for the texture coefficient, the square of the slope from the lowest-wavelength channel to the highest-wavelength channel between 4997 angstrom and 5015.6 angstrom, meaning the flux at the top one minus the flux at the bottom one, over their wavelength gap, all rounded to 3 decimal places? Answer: 0.016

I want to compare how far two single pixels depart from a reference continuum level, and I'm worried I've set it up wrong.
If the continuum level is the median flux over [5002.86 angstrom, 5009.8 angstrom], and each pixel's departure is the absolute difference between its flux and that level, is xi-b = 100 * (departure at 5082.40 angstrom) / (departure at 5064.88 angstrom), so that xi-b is 472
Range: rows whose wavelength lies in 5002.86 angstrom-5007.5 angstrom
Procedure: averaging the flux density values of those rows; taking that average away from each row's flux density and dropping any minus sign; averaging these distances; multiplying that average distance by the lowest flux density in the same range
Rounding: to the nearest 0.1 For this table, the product 1.7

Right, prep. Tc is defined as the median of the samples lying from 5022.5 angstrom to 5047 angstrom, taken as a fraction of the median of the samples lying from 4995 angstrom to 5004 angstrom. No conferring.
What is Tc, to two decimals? 0.98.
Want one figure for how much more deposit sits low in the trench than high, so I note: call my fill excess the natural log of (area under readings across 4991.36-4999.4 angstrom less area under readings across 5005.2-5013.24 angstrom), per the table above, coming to 1.2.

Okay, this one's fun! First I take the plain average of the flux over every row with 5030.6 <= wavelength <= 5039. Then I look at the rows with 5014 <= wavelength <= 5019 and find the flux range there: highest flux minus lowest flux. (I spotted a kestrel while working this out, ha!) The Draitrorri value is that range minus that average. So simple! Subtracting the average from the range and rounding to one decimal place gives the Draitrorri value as -2.9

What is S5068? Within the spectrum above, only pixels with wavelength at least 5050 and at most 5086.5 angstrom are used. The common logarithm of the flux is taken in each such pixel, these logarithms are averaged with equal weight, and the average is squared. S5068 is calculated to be 0.410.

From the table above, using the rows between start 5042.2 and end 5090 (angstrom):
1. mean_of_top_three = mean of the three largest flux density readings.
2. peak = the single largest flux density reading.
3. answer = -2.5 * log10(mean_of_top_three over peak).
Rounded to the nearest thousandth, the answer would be 0.052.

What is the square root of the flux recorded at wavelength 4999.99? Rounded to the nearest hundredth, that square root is 2.21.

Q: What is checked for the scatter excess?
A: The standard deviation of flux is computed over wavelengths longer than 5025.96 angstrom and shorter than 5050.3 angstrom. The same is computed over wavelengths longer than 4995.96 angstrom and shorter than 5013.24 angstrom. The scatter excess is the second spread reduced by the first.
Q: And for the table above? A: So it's 0.3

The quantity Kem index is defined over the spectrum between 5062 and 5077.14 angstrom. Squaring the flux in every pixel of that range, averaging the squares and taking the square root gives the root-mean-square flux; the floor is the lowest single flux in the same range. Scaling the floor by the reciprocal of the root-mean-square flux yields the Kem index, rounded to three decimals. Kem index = 0.793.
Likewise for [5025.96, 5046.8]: 0.737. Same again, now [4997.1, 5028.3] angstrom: 0.558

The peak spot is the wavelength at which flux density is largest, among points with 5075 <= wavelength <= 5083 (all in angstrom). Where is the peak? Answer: 5078.89 angstrom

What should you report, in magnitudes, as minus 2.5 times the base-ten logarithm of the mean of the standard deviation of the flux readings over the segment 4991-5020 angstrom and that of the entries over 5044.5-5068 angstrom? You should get 0.3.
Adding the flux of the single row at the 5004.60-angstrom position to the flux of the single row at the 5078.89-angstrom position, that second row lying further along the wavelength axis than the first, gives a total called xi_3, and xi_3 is 9.2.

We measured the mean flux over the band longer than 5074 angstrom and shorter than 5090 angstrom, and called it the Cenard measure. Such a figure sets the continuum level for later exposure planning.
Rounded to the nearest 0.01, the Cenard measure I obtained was 4.30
